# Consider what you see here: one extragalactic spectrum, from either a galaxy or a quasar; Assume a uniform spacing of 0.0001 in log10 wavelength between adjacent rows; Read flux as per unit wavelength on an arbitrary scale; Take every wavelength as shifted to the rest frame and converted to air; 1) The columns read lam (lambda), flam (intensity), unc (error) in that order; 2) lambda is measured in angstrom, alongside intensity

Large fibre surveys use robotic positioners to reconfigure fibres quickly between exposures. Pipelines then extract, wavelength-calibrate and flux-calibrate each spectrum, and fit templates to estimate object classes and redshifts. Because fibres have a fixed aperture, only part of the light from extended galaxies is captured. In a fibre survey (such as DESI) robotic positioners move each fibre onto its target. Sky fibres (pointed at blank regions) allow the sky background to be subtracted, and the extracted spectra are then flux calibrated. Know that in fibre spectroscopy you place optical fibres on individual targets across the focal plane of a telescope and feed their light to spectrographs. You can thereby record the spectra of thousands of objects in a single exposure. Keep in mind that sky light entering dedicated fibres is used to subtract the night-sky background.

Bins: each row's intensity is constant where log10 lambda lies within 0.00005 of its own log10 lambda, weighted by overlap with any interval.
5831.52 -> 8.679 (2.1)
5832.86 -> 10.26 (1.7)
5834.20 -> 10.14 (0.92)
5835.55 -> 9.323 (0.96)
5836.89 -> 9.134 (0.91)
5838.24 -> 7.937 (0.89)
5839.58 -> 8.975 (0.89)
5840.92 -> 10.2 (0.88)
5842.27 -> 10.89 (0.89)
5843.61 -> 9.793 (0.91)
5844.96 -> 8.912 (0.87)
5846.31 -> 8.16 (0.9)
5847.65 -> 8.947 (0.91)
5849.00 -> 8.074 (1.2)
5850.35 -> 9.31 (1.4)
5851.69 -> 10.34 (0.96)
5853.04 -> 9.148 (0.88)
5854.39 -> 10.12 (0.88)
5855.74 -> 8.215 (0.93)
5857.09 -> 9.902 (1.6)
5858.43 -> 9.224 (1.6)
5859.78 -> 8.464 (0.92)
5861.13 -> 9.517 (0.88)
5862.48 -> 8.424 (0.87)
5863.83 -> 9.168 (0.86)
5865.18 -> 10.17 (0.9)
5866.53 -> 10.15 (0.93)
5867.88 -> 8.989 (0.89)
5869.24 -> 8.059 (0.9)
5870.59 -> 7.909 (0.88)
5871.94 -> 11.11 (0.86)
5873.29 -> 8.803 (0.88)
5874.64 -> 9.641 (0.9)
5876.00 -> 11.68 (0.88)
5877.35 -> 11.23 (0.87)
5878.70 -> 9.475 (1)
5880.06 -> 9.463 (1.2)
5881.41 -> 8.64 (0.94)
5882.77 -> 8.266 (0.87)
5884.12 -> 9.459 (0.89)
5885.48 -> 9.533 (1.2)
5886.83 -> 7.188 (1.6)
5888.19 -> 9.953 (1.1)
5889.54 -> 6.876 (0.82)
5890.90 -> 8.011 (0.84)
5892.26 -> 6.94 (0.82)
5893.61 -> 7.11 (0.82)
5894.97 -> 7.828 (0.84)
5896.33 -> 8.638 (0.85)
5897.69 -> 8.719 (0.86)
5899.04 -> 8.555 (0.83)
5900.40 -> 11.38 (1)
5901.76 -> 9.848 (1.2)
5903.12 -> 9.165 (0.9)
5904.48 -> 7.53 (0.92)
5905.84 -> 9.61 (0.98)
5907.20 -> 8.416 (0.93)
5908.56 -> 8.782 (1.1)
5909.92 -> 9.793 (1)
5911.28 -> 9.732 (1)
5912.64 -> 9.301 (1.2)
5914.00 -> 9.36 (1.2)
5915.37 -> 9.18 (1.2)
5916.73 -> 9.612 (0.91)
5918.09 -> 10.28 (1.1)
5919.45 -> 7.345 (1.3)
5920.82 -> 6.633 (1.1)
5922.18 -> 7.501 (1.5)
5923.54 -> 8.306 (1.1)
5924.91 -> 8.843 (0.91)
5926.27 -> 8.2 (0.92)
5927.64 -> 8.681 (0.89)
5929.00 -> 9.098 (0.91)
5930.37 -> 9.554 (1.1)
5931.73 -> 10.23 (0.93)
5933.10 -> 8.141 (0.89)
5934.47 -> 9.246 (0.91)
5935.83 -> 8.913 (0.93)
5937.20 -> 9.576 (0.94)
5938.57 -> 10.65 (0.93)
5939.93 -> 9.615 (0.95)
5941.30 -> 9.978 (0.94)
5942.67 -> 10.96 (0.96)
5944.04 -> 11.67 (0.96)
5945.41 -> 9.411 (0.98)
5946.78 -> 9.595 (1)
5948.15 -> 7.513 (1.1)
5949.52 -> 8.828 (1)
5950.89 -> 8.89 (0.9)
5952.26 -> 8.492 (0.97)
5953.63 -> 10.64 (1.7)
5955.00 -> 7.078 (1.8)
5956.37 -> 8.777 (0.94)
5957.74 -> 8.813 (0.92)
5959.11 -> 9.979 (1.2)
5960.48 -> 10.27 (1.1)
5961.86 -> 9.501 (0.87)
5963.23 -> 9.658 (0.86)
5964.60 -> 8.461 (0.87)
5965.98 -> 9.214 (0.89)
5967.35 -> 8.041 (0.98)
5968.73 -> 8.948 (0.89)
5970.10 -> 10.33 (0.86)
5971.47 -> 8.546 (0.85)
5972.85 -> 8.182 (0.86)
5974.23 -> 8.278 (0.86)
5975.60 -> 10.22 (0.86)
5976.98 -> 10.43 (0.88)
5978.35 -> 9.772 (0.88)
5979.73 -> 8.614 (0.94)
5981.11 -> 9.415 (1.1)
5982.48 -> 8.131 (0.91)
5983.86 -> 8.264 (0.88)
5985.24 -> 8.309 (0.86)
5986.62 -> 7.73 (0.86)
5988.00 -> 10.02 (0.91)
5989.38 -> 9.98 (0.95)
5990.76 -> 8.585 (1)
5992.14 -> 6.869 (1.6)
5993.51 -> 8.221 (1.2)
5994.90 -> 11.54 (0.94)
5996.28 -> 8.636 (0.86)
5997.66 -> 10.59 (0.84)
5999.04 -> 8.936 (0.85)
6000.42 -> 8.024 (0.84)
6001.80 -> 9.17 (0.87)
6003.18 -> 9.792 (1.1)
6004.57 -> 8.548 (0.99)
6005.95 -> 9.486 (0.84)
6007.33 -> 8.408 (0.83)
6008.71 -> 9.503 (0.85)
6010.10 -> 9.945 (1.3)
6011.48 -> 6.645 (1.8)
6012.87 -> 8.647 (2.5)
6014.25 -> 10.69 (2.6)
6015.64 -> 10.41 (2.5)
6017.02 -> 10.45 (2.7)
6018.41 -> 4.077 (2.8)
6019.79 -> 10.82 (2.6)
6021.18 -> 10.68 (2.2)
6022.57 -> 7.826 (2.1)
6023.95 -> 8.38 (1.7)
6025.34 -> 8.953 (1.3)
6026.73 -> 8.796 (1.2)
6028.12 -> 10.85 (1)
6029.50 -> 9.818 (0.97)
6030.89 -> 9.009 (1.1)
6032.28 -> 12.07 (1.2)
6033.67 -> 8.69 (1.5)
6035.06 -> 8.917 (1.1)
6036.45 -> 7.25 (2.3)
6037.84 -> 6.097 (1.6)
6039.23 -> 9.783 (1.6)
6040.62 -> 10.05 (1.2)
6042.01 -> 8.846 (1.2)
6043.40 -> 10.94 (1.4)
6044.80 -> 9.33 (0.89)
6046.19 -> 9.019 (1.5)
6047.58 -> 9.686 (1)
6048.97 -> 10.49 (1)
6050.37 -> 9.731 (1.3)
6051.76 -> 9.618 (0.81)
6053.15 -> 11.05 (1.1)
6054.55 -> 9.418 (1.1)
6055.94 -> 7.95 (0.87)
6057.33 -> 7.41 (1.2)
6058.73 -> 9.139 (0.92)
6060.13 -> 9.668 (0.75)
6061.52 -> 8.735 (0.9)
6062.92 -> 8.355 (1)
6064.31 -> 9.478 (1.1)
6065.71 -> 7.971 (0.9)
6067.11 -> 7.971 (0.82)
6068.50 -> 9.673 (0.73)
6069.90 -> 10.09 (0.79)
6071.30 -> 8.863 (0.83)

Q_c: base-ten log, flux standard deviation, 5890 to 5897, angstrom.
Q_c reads -0.2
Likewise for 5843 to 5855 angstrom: -0.1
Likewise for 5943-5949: 0.2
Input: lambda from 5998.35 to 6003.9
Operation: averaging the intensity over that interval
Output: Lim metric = 8.98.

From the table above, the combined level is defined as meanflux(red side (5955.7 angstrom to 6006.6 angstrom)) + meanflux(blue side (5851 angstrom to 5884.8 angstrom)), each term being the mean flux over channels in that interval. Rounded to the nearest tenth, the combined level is 18.5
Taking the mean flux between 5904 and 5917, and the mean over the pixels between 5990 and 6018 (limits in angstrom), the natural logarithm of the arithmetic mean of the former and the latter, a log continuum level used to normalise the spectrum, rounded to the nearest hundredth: 2.21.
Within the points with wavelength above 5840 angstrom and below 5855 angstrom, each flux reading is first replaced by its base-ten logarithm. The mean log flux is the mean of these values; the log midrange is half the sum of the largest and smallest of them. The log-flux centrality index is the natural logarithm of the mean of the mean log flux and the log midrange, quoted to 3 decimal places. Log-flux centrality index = -0.028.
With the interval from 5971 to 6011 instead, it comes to -0.050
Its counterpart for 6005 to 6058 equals -0.104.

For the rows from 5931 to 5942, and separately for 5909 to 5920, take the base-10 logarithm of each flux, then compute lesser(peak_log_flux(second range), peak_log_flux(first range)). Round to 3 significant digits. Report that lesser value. 1.01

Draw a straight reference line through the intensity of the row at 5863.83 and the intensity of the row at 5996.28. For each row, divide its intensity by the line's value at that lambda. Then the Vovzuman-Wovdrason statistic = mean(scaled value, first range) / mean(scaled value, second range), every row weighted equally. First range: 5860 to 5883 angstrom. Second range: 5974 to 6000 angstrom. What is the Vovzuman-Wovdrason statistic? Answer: 0.99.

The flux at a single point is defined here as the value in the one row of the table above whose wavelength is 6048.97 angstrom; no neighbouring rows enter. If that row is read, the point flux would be 10.49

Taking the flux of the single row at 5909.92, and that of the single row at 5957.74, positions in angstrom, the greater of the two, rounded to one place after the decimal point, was 9.8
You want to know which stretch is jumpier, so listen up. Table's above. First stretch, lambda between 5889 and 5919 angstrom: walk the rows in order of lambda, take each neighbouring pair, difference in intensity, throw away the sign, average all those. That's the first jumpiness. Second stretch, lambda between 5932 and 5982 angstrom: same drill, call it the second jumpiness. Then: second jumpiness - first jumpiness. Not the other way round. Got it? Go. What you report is 0.17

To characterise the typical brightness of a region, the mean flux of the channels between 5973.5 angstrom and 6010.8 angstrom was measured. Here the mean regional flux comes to 9.09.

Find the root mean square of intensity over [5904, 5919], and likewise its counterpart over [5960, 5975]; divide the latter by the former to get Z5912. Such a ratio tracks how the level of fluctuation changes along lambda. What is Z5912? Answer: 0.98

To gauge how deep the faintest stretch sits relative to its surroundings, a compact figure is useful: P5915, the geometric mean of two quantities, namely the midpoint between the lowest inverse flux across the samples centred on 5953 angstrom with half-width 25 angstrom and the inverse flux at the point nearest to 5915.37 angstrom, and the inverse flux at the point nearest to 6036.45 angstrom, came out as 0.116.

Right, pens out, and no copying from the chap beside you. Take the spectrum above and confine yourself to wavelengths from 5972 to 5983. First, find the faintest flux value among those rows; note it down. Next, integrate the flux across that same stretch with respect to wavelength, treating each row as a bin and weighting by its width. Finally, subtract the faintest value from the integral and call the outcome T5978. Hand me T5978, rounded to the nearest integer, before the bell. 92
